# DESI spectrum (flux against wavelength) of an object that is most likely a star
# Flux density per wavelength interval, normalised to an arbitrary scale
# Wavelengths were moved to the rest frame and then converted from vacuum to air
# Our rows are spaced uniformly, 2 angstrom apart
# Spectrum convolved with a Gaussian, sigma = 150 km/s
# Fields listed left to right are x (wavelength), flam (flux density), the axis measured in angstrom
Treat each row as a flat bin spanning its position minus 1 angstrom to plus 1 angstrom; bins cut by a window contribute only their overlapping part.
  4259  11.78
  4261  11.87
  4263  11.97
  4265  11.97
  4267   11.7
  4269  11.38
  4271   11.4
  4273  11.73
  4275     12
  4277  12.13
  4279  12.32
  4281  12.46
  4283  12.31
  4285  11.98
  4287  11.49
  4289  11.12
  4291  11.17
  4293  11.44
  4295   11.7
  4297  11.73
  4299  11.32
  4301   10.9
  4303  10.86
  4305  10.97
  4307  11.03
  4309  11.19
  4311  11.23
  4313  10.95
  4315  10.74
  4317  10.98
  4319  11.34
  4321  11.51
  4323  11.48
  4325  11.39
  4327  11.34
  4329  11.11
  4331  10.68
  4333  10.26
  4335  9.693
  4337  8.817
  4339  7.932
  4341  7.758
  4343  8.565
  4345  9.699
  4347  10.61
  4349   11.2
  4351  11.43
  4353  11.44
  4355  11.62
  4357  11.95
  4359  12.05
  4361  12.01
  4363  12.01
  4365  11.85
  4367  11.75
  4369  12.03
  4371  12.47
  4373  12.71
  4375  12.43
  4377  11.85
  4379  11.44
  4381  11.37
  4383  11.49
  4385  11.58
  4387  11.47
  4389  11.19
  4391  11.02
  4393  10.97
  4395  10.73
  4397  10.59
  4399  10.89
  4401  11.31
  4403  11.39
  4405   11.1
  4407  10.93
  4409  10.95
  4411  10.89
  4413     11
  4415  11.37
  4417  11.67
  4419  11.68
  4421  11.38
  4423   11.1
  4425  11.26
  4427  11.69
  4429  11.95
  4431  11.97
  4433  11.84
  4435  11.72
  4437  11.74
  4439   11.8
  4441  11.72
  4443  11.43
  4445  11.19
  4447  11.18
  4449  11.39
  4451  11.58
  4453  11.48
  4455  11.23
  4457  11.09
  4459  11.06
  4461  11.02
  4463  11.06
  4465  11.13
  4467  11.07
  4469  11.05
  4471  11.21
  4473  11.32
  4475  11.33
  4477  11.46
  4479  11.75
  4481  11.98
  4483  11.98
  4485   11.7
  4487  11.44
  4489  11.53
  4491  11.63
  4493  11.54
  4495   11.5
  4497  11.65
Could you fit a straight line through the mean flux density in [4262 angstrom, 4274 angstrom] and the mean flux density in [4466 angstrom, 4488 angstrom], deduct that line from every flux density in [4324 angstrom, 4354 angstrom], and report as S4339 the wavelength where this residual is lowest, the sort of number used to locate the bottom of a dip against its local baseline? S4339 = 4341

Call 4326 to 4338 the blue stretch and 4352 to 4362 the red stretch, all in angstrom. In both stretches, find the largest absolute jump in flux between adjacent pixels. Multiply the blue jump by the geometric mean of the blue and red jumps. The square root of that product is 0.69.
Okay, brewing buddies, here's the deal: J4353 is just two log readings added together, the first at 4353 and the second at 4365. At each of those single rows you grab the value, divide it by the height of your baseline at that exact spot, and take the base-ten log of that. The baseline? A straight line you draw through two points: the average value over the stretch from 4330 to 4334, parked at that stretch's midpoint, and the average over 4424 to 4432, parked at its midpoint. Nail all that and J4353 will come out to 0.064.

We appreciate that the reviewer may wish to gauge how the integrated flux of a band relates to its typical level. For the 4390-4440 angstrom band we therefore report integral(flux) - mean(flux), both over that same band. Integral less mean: 555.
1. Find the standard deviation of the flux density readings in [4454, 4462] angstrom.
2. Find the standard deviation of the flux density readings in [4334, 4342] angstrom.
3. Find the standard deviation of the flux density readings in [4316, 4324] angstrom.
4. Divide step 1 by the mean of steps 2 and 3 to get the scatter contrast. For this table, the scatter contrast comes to 0.16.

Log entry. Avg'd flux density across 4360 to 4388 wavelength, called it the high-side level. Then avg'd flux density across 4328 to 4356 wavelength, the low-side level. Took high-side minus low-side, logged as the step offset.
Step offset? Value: 1.8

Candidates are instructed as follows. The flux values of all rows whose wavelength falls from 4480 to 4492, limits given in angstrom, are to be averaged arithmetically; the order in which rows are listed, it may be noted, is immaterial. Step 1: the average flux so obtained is 11.7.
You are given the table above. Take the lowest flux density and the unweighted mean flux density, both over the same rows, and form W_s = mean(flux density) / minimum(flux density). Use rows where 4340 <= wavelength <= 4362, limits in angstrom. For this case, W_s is 1.39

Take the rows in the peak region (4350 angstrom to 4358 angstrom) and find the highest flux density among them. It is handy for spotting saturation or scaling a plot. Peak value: 11.95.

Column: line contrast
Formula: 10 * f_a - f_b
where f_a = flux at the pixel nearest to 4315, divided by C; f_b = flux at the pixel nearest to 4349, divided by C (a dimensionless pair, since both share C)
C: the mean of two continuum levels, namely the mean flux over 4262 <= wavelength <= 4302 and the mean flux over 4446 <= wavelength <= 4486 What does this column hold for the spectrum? 8.3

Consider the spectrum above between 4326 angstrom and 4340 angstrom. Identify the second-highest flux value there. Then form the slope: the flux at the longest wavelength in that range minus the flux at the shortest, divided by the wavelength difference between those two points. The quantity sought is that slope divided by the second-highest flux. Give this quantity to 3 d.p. -0.026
